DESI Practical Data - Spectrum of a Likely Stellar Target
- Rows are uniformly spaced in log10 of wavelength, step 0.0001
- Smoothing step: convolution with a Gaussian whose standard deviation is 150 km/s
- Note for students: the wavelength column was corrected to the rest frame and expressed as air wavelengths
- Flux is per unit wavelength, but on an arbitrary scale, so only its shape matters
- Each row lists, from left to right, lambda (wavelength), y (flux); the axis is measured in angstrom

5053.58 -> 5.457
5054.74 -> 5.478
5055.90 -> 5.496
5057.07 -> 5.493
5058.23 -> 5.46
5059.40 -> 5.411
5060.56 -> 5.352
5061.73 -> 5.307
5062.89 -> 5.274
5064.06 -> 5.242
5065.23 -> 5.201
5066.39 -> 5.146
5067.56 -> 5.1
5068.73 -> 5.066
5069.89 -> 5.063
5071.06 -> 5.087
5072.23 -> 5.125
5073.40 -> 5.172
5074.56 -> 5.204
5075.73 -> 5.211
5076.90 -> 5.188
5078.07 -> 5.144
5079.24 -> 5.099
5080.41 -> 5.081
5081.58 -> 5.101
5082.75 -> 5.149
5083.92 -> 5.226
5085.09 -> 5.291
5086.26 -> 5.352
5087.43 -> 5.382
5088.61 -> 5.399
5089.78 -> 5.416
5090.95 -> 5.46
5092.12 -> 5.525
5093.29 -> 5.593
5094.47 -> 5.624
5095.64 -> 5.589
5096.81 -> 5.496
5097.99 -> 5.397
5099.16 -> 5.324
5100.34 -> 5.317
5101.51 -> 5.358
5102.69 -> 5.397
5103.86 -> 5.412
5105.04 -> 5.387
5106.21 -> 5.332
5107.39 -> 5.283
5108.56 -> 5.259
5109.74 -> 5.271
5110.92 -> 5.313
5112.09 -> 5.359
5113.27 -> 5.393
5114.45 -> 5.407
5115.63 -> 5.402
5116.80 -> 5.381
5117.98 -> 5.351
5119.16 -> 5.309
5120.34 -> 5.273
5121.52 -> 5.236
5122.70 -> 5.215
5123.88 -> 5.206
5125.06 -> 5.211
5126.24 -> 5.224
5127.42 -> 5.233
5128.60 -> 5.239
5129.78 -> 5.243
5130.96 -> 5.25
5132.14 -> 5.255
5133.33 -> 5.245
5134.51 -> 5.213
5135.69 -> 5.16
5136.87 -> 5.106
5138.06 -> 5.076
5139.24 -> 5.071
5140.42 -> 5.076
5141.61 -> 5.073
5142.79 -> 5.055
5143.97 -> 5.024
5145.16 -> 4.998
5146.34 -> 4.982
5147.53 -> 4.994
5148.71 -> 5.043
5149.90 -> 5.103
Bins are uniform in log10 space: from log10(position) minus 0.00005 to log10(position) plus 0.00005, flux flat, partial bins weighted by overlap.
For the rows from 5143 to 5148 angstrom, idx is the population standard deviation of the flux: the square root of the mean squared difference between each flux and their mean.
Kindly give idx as 0.02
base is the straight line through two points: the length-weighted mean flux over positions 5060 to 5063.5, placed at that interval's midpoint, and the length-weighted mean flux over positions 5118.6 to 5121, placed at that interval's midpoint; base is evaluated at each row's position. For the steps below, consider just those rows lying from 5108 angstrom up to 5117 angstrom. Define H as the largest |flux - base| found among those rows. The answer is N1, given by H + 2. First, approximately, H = 0.12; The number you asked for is 2.12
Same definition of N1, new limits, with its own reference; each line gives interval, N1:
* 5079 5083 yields 2.22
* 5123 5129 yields 2.08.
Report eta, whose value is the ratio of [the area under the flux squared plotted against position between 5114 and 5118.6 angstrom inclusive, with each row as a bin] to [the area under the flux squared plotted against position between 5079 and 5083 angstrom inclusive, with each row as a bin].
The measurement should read 1.3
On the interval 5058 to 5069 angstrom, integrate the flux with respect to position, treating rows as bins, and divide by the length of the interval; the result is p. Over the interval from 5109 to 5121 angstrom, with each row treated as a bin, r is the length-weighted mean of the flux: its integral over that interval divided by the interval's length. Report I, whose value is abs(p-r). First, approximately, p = 5.251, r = 5.342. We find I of 0.09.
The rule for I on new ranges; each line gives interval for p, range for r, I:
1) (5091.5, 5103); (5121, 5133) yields 0.23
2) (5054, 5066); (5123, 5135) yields 0.14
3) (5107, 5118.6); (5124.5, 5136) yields 0.11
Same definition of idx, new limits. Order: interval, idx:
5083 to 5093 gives 0.09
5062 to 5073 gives 0.07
